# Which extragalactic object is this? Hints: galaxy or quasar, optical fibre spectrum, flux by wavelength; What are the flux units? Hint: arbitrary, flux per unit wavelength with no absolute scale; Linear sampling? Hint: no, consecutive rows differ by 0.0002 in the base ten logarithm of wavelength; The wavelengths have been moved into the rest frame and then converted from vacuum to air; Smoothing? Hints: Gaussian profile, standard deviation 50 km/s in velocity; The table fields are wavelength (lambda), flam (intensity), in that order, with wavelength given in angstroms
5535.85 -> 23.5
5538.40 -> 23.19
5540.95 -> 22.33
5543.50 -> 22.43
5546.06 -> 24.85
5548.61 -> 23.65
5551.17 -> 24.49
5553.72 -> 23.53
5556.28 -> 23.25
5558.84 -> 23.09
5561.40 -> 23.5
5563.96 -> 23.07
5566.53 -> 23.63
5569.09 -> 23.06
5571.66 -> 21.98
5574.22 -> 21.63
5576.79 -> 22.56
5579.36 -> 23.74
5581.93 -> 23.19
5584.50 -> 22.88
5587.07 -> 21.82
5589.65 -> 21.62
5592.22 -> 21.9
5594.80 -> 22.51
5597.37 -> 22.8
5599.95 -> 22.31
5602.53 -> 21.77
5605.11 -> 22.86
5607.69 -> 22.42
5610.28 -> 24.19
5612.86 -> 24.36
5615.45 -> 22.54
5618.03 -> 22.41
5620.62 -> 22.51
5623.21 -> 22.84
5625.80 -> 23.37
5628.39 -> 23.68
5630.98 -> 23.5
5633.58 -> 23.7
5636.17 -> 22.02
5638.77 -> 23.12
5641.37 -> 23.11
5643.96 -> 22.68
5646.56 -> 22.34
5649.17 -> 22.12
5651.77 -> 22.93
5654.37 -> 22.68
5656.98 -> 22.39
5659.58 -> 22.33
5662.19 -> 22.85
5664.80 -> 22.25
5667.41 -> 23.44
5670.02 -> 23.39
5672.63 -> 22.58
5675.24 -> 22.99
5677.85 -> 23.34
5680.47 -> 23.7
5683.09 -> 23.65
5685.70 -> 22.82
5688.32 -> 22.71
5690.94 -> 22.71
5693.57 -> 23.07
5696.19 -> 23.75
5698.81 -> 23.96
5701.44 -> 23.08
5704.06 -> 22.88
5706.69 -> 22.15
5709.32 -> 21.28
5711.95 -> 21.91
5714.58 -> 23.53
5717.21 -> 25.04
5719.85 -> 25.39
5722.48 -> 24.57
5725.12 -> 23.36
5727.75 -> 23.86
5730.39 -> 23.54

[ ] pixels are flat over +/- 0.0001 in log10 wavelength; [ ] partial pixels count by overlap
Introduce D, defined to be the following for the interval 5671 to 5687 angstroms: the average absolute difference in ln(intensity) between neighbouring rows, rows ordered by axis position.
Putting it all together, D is 0.017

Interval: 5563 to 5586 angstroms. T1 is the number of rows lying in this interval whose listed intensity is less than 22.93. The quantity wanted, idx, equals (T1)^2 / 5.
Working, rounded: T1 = 4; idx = 3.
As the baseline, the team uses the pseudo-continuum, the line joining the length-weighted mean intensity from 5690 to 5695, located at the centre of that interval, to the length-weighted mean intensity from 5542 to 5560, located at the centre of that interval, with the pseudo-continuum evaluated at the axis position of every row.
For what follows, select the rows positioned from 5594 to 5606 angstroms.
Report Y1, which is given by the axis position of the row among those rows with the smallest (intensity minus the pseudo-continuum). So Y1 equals 5602.53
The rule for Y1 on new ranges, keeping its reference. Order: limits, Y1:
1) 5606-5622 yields 5607.69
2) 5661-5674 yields 5664.80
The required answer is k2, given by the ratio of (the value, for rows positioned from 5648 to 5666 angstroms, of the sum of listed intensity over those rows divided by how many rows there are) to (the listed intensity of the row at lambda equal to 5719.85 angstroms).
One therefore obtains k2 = 0.89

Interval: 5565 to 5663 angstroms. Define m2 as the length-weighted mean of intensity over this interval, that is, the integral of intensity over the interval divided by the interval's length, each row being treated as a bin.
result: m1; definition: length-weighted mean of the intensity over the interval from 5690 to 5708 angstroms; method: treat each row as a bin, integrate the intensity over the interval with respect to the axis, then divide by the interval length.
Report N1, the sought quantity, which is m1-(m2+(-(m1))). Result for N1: 23.4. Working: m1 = 23.1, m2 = 22.7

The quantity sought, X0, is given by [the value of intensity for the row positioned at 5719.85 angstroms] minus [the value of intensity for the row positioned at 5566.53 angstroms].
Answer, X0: 1.8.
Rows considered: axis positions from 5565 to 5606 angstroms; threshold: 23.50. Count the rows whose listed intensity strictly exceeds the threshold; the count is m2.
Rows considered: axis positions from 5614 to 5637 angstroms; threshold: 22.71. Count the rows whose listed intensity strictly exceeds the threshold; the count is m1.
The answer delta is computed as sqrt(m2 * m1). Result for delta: 3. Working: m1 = 5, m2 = 2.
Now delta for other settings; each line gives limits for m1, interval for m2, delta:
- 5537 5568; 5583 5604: 0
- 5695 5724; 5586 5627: 4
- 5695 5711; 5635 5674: 0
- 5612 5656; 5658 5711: 6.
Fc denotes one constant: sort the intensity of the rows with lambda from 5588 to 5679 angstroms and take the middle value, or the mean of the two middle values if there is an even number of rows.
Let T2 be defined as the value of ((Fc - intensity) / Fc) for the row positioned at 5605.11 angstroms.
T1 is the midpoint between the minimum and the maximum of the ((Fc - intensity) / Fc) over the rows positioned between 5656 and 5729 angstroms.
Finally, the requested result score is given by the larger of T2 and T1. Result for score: -0.008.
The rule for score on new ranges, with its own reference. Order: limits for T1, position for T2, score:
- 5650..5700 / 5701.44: -0.018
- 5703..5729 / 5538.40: -0.022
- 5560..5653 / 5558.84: -0.014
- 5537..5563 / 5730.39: -0.038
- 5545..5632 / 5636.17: 0.029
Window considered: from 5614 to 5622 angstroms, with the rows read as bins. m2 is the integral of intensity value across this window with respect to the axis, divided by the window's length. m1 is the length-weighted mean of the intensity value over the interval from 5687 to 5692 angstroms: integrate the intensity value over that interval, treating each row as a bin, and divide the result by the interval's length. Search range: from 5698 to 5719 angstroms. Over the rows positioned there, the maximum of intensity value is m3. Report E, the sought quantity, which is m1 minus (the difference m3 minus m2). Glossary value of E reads 20.2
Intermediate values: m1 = 22.7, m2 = 22.5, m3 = 25.04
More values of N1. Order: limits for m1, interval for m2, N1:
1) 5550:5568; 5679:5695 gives 23.9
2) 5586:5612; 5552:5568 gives 21.5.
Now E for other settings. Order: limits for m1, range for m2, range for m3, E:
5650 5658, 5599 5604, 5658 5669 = 21.3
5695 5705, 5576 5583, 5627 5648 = 22.9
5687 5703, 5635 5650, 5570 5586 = 22.0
